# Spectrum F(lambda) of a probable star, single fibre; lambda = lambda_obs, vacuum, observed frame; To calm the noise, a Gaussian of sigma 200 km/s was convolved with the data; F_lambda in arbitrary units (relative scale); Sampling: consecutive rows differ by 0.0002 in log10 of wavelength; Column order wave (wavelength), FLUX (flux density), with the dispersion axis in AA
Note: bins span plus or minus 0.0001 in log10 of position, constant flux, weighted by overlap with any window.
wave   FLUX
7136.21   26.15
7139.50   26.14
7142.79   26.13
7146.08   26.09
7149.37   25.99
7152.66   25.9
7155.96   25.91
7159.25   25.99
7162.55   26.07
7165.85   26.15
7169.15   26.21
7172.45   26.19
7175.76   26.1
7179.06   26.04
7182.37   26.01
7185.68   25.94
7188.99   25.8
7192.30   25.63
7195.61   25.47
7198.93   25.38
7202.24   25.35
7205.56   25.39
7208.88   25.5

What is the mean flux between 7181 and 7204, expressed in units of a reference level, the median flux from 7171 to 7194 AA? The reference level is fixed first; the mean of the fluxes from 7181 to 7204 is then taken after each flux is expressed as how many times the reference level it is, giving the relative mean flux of 0.99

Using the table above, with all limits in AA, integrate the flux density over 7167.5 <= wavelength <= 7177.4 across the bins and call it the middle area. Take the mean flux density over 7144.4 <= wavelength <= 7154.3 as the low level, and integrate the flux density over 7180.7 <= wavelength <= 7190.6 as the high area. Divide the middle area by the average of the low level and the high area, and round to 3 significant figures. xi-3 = 1.83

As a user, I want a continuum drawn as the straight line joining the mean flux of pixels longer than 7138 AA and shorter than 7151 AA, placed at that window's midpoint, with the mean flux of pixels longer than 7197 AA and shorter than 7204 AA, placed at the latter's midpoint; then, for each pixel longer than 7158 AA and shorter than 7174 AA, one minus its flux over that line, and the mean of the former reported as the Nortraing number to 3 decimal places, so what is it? -0.012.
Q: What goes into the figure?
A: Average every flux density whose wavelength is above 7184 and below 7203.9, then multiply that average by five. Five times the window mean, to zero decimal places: 128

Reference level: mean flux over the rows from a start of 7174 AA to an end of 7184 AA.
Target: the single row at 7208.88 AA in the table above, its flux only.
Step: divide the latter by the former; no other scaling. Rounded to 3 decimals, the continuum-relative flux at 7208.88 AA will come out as 0.979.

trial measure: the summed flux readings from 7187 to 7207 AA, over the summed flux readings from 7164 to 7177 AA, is 1.5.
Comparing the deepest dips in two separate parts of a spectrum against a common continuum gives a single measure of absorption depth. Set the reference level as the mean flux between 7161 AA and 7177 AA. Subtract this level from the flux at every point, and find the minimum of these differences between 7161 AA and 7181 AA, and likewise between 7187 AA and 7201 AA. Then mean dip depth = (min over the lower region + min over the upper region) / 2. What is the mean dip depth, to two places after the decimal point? -0.43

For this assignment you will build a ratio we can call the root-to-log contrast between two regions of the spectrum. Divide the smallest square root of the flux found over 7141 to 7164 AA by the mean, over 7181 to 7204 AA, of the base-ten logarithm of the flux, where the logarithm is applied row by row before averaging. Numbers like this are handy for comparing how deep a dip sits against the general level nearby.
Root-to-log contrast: 3.61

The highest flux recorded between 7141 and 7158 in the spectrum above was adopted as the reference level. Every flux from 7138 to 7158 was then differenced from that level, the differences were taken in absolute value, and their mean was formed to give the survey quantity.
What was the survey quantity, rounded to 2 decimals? 0.11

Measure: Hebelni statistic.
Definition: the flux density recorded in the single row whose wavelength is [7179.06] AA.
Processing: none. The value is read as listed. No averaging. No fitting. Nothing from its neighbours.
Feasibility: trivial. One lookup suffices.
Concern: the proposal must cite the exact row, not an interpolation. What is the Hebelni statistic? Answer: 26.04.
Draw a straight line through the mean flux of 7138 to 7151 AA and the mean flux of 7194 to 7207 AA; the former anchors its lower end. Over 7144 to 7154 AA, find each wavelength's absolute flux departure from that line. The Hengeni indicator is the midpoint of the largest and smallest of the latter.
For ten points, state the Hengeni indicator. 0.1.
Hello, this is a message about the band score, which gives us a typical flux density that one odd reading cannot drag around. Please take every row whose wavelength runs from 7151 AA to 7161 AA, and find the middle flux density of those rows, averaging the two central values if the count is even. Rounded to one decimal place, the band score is 25.9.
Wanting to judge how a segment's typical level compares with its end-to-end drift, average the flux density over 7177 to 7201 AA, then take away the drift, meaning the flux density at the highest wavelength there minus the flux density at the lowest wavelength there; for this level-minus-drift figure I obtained 26.4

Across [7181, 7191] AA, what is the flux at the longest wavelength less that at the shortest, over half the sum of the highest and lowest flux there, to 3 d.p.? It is -0.008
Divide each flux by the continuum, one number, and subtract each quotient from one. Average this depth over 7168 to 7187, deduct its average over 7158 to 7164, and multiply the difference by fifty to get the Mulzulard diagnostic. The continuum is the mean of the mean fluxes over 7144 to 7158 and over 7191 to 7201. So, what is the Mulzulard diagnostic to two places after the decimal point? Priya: -0.10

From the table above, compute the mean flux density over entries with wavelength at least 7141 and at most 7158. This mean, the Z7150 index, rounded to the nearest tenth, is 26.0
